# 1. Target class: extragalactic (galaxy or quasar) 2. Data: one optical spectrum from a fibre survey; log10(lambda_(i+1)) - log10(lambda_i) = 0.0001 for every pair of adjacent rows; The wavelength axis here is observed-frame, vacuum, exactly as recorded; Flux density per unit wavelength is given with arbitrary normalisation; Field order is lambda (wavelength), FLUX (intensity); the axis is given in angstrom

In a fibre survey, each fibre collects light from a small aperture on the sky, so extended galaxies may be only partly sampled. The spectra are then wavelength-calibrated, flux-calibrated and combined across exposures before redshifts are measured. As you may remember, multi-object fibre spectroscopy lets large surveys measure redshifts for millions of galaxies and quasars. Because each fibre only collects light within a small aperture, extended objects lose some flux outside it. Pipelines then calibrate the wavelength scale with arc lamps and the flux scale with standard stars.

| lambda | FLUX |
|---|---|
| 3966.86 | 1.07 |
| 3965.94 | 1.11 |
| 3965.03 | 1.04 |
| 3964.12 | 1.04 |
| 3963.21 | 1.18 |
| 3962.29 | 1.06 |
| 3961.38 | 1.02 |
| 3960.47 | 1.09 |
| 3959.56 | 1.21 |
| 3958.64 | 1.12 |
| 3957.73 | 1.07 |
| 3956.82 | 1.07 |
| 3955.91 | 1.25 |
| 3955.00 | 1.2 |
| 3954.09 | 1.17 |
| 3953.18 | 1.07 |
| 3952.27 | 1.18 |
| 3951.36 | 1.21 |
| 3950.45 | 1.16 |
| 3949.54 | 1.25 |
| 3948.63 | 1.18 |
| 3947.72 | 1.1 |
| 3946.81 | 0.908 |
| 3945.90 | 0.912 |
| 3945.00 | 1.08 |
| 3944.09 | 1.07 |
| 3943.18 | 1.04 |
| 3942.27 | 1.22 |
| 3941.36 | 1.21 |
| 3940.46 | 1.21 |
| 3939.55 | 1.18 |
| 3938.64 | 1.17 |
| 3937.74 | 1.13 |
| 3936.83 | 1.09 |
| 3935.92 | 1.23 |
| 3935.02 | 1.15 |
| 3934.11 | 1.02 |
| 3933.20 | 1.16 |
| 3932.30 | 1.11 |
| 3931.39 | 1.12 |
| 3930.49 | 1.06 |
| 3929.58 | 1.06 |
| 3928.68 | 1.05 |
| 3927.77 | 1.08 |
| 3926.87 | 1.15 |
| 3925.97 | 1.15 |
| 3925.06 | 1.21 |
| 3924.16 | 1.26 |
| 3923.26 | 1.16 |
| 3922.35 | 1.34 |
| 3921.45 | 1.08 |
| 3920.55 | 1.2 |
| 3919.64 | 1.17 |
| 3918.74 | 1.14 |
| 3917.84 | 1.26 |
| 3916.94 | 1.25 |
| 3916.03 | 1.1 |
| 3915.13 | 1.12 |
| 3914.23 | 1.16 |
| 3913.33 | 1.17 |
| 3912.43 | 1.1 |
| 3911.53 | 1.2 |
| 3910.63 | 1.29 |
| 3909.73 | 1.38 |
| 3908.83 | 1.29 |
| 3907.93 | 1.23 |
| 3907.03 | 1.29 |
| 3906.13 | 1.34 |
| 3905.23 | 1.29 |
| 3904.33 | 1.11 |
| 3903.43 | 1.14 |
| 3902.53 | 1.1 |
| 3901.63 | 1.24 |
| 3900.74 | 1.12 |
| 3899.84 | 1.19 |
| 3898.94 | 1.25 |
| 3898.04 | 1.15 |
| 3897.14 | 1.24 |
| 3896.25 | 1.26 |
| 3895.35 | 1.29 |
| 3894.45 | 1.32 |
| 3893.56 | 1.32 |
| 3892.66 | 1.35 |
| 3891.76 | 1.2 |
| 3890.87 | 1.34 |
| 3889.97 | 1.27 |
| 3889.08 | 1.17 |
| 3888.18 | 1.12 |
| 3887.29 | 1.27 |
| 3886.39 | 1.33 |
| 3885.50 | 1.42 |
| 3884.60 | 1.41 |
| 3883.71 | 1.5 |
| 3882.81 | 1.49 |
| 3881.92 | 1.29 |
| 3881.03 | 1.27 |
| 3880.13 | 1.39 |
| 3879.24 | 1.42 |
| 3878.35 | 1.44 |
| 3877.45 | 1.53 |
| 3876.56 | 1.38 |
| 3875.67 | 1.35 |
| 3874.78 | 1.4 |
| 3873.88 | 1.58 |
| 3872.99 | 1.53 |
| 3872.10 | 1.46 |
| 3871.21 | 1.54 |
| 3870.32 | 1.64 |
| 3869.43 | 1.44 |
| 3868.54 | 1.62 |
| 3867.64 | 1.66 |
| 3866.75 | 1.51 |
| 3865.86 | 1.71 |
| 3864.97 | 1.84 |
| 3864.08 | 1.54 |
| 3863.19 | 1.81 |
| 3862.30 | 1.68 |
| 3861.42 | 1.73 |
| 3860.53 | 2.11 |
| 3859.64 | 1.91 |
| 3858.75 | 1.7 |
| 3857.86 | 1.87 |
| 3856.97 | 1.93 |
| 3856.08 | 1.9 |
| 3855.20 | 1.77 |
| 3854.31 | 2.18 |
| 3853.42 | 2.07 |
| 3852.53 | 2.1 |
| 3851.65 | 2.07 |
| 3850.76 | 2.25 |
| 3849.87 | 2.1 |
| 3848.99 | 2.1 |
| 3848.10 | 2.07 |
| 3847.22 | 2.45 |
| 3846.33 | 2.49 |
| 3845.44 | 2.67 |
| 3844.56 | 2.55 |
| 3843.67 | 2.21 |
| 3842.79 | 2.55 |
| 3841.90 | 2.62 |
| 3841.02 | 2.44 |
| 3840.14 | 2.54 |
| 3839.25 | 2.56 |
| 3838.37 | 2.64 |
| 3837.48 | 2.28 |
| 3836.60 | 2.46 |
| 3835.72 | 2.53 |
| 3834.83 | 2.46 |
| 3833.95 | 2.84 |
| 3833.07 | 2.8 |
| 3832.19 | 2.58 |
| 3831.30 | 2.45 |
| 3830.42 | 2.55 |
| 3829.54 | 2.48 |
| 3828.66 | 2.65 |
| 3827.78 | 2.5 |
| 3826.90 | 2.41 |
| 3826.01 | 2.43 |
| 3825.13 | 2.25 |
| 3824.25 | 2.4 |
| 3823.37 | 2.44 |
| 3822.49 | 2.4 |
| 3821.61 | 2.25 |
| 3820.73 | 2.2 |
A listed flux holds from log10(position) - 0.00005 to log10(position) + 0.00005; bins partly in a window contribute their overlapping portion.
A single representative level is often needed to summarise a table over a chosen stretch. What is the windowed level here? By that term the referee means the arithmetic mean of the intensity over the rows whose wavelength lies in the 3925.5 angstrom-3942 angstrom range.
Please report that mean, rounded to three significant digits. 1.13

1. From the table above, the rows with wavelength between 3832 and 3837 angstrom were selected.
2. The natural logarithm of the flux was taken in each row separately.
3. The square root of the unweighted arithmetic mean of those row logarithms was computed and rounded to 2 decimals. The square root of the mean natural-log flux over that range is 0.98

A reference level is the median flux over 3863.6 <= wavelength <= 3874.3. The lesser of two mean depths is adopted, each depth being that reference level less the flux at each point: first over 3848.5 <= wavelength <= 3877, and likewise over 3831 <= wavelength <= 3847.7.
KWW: -0.97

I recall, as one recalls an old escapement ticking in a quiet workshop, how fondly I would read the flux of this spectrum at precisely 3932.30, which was 1.11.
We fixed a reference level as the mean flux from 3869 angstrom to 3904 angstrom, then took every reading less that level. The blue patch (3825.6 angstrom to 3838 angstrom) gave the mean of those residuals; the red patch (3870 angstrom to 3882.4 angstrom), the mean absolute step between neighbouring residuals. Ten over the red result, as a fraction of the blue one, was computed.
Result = 110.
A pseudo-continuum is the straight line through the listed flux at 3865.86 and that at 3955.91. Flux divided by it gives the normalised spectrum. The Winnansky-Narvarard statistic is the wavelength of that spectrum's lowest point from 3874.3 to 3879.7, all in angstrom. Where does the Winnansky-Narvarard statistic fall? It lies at 3875.67 angstrom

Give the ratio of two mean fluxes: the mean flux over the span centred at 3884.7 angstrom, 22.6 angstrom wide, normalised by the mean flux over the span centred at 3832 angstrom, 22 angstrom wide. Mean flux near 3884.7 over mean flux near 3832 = 0.54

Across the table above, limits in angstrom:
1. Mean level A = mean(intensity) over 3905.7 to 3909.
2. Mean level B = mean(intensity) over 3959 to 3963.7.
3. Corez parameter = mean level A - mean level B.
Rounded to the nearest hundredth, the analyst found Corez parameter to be 0.18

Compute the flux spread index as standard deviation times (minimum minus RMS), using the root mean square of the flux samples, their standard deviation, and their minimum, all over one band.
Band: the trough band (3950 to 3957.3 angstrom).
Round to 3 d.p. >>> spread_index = -0.006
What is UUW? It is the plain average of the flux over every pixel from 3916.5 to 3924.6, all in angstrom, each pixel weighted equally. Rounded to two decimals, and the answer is 1.21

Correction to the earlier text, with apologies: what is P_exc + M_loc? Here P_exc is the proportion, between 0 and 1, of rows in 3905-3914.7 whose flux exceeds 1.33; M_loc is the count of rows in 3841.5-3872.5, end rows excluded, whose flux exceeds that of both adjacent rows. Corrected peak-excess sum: 10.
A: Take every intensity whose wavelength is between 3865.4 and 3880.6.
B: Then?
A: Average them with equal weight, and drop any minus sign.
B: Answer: 1.5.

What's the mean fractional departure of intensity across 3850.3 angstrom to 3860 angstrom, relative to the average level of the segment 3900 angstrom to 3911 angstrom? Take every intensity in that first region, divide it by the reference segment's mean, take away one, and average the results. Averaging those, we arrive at 0.60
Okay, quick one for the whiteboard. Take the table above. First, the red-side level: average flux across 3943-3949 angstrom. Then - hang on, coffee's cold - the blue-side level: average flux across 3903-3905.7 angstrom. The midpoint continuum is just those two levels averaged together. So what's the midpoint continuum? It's 1.1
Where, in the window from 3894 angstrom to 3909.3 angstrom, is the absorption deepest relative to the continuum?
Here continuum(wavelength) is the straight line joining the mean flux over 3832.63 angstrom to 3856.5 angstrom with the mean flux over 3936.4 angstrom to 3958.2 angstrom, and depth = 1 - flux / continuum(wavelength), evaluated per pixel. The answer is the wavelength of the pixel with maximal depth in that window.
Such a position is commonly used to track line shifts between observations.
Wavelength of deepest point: 3902.53 angstrom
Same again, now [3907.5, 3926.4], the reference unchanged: 3912.43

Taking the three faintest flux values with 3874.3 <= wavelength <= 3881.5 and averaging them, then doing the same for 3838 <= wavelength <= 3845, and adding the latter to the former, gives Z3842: 3.7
